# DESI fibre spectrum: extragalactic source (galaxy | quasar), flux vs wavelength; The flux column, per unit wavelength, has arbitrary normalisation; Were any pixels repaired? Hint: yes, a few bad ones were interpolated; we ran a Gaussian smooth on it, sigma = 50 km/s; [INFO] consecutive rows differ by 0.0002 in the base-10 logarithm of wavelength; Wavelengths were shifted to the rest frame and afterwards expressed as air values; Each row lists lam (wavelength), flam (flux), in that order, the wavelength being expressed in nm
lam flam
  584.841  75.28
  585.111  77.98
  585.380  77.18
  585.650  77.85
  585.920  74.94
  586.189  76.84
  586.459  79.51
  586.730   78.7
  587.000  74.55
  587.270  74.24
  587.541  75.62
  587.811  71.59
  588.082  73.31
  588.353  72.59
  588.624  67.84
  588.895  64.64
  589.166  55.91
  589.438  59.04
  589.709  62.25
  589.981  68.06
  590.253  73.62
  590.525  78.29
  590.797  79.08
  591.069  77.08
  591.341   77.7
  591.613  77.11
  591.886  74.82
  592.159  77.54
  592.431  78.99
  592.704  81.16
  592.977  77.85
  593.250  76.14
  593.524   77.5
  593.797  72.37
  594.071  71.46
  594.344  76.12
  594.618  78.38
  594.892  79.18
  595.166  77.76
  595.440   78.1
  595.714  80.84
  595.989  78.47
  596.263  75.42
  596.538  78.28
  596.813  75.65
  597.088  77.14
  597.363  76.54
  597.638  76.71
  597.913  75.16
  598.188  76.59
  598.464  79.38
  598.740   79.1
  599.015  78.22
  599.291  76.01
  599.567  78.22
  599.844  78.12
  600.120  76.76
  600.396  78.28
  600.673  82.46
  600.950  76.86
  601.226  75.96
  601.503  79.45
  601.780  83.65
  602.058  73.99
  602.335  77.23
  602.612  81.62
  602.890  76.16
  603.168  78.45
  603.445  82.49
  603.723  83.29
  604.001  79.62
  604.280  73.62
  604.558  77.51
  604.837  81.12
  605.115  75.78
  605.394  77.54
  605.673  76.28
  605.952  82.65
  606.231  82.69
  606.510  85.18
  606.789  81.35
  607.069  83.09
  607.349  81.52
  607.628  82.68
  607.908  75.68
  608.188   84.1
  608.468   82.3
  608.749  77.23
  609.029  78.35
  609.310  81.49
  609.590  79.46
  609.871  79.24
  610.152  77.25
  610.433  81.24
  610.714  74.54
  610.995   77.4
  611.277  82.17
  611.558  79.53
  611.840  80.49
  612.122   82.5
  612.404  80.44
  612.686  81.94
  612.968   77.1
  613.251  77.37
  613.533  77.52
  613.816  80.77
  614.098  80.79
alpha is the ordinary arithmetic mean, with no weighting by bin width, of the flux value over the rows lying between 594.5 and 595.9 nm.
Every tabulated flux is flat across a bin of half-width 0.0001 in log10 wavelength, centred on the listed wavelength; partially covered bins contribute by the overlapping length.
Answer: 78.9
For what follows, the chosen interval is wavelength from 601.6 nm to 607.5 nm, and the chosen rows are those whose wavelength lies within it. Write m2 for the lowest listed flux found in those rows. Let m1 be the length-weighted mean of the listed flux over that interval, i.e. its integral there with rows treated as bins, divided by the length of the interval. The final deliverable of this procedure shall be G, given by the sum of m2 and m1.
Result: 153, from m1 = 79.8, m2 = 73.62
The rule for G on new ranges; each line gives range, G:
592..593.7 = 154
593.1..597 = 148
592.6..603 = 149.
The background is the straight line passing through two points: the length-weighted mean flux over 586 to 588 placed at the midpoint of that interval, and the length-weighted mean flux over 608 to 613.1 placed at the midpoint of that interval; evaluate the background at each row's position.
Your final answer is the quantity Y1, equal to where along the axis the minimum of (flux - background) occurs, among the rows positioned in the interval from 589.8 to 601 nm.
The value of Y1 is 589.981 nm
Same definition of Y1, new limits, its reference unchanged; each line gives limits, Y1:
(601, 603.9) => 602.058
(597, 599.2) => 597.913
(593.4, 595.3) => 594.071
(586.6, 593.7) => 589.166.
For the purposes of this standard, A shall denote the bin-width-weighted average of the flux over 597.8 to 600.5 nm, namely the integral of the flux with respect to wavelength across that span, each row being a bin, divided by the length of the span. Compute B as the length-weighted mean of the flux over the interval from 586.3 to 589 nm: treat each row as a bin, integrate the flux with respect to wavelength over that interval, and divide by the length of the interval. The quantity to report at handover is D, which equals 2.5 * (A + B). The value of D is 377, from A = 77.6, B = 73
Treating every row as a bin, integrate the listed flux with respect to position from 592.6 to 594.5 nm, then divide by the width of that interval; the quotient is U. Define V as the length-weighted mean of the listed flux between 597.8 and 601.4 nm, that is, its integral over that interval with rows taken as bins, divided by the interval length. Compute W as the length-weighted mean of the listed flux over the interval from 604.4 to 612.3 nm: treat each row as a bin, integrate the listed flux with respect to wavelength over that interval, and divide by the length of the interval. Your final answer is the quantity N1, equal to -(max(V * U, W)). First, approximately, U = 76.0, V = 77.8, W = 80.0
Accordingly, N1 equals -5915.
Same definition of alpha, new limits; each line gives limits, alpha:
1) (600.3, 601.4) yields 78.4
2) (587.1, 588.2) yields 73.7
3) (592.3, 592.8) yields 80.1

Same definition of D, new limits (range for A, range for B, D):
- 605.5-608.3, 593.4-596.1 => 396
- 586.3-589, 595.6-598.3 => 376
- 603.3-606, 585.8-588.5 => 385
